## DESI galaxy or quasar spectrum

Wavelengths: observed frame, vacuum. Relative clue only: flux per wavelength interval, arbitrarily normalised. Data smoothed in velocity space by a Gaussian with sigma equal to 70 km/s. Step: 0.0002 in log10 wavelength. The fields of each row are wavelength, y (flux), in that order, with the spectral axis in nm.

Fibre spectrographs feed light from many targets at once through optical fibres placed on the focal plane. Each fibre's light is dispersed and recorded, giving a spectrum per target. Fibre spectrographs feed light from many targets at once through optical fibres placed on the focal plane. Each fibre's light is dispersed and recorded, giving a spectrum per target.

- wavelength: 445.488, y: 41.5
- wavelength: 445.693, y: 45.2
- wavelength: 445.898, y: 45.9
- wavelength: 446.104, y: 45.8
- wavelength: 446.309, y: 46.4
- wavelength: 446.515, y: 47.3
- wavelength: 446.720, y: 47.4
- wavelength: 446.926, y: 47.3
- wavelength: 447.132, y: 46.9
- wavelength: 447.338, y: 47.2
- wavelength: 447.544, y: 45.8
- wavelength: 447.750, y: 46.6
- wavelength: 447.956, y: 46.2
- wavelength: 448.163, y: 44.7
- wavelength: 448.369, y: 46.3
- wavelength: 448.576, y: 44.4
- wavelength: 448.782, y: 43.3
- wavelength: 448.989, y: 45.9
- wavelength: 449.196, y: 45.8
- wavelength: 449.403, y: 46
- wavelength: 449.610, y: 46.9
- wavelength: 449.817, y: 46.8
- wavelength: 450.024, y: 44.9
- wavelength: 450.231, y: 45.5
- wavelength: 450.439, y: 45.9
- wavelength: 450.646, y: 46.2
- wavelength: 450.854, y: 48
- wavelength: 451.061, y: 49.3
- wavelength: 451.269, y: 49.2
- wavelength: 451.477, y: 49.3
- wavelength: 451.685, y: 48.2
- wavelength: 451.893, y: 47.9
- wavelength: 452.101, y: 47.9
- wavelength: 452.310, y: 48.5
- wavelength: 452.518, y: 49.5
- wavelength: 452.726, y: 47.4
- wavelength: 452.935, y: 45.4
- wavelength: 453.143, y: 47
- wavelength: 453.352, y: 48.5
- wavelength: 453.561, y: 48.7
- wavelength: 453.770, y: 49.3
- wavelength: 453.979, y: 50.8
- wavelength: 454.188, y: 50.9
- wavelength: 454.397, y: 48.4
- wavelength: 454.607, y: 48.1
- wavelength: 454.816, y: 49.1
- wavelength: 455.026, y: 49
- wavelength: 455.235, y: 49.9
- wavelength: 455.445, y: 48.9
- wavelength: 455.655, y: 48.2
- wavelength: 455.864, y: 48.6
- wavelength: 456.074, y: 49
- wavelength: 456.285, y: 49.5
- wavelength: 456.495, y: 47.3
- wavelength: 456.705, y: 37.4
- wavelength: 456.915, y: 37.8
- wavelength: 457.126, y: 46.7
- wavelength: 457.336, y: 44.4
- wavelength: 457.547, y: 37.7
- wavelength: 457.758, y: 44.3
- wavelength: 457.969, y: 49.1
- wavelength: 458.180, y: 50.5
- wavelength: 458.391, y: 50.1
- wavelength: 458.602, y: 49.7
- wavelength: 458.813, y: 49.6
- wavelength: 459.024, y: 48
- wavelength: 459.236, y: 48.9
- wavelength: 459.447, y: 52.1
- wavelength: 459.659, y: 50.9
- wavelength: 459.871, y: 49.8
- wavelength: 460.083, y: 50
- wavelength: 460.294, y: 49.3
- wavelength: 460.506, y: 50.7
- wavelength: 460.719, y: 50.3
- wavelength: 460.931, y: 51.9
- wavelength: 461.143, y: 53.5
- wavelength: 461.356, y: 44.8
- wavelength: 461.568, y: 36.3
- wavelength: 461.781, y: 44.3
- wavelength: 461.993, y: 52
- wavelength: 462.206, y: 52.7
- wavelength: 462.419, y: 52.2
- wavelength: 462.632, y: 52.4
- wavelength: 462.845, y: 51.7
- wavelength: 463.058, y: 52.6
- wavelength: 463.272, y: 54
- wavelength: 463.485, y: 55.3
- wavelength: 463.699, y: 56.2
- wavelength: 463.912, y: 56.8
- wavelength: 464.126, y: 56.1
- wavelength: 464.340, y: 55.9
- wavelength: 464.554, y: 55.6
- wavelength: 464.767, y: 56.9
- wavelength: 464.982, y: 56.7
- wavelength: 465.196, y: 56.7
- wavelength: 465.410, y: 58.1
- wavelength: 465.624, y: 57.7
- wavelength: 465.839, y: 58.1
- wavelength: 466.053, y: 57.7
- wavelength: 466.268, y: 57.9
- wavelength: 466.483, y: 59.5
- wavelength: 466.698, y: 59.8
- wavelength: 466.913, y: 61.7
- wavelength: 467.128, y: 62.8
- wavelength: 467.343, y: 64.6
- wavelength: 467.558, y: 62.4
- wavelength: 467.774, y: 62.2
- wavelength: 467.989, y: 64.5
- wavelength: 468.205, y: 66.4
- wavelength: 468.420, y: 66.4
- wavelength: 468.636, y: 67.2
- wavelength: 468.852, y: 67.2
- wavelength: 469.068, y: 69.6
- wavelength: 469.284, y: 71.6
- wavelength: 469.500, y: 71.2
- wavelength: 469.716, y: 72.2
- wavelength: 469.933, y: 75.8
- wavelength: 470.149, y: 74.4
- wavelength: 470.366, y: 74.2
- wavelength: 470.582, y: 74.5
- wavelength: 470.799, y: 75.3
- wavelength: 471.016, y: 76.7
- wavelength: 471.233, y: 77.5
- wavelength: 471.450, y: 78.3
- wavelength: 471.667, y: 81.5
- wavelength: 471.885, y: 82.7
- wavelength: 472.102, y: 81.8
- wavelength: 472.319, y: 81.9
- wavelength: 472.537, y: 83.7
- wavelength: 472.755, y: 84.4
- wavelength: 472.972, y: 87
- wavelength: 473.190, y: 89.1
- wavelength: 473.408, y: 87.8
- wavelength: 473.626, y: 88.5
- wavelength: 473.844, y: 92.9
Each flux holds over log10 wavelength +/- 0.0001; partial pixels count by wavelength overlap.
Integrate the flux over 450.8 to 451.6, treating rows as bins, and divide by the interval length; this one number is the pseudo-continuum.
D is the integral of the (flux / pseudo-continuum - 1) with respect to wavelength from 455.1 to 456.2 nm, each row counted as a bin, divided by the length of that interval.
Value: -0.002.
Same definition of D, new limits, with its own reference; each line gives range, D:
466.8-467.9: 0.281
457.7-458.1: -0.036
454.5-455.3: -0.001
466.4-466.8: 0.217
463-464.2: 0.127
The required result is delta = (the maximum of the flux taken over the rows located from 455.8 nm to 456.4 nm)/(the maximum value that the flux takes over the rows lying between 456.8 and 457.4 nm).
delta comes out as 1.06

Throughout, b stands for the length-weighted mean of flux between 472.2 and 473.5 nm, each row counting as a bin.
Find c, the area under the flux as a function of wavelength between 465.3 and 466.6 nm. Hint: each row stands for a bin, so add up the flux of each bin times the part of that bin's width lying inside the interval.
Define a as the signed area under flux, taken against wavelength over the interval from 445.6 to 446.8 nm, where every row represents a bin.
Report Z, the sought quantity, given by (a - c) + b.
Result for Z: 66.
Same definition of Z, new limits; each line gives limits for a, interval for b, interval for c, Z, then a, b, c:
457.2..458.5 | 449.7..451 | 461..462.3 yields 45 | 60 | 46.4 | 61.6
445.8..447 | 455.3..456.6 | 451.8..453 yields 47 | 56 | 48.6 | 57.4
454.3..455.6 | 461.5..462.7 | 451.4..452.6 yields 54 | 64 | 48.6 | 58.2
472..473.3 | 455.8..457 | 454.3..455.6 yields 92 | 110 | 44.9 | 63.5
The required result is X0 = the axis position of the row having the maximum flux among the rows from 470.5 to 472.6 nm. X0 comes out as 472.537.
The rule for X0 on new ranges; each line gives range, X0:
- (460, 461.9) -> 461.143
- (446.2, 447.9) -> 446.720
